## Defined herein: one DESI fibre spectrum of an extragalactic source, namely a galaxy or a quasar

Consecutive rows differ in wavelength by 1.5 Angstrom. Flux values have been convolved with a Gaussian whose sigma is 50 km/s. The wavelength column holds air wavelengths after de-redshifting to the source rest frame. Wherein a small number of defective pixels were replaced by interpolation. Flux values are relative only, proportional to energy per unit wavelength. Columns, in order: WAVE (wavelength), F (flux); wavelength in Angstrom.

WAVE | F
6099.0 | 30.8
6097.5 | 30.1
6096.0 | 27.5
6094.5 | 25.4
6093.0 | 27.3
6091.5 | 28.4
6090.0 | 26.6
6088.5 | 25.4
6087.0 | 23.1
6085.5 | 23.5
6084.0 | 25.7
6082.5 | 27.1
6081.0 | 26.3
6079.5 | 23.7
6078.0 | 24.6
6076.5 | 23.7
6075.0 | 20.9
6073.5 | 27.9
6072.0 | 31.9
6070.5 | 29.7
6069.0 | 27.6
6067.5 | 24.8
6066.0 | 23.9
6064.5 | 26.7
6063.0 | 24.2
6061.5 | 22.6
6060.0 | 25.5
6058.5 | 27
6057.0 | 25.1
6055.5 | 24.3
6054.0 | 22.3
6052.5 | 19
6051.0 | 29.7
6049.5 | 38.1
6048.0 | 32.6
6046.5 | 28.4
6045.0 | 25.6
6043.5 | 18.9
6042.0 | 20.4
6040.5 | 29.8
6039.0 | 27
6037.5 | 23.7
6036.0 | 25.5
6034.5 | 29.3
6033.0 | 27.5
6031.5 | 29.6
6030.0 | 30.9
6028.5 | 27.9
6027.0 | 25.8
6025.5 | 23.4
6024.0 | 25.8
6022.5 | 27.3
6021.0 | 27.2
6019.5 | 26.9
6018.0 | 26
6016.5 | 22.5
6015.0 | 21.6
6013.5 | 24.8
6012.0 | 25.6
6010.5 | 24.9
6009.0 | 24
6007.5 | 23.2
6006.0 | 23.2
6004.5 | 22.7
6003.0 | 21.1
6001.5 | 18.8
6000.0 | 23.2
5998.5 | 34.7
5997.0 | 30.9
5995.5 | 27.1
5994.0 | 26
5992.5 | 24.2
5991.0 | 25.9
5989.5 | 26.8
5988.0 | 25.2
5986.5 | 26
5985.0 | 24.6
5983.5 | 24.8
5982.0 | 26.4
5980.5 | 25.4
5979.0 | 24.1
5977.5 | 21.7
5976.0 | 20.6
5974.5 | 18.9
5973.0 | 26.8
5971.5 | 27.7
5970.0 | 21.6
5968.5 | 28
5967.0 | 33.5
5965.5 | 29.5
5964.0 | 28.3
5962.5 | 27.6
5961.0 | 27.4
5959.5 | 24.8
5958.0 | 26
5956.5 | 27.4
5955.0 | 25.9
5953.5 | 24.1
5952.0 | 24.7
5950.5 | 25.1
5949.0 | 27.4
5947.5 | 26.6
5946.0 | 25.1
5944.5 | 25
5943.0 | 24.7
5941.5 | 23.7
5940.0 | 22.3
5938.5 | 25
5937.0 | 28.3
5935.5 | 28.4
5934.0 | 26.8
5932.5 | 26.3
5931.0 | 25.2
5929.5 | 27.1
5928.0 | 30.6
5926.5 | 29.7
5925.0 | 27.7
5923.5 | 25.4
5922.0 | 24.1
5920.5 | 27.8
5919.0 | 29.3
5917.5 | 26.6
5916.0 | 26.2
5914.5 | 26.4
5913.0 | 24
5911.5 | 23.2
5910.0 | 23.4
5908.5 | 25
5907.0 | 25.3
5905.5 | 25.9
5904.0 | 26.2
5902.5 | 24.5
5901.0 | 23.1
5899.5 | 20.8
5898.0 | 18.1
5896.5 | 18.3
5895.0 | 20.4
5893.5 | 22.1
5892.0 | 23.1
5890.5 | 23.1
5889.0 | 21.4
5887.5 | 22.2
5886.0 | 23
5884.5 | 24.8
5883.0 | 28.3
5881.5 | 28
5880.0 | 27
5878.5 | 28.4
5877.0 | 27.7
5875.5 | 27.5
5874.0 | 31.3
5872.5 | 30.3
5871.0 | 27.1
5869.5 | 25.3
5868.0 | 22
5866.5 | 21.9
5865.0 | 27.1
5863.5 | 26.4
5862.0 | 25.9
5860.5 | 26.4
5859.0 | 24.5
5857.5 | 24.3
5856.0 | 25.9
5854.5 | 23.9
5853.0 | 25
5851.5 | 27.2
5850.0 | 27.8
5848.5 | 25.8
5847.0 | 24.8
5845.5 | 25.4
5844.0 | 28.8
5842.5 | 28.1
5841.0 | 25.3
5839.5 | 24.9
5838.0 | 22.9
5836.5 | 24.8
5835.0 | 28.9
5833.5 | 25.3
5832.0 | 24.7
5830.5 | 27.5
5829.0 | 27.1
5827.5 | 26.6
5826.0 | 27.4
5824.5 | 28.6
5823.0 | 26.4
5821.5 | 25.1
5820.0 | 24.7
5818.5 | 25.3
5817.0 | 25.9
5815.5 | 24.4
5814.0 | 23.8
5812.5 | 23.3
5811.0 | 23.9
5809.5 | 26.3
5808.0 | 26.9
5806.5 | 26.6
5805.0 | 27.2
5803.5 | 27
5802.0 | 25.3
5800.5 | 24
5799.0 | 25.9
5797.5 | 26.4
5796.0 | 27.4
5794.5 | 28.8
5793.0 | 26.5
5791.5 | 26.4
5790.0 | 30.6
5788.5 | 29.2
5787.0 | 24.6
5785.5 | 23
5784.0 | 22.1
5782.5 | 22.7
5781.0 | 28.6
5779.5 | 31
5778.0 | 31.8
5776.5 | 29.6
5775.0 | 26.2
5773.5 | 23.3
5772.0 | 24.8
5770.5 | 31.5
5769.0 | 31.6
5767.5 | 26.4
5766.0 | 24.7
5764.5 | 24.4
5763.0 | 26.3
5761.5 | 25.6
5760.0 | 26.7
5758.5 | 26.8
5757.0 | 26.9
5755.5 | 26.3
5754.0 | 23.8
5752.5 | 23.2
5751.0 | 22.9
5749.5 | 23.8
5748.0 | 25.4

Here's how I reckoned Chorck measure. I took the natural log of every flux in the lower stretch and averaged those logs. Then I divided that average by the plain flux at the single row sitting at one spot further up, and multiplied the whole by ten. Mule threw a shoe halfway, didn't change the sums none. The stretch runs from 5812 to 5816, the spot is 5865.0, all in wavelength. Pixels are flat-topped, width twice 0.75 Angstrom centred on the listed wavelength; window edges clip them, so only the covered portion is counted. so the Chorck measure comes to 1.2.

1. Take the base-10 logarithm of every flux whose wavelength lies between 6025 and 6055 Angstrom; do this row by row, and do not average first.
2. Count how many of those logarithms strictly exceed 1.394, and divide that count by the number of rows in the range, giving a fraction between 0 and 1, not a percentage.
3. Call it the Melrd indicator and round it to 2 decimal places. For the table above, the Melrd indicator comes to 0.70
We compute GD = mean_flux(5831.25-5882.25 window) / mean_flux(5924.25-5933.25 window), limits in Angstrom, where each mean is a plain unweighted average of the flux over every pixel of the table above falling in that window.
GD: 0.94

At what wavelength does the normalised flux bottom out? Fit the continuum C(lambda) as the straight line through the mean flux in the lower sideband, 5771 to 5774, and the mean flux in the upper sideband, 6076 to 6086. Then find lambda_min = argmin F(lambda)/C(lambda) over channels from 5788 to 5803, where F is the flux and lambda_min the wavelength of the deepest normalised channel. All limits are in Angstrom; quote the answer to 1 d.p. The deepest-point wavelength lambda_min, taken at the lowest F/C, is 5800.5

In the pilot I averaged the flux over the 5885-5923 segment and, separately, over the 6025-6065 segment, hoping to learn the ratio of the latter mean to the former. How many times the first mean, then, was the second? 1.11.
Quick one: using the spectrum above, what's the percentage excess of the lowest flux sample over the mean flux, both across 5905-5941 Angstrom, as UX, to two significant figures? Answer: -15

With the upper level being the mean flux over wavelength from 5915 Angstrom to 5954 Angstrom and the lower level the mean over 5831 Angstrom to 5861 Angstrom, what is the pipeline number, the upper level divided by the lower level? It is 1.021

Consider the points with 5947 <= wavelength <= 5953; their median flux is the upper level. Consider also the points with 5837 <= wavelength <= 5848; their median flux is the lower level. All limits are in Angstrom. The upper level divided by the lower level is 1.02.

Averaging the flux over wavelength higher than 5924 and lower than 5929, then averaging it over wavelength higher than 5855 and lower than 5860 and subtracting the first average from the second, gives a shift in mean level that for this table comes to -4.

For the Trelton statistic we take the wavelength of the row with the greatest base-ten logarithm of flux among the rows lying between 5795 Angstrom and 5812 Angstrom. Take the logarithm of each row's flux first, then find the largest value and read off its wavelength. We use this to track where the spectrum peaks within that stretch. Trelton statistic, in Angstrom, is 5796.0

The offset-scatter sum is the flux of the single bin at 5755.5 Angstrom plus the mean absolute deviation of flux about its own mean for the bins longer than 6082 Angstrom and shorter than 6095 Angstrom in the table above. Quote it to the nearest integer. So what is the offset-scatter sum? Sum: 28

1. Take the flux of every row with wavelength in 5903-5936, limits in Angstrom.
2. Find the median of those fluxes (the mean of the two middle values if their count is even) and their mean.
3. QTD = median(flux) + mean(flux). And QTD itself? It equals 52.6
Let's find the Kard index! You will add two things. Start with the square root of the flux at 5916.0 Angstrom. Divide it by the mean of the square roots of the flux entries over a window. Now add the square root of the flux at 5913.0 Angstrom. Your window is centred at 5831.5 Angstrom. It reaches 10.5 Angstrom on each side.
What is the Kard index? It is 5.9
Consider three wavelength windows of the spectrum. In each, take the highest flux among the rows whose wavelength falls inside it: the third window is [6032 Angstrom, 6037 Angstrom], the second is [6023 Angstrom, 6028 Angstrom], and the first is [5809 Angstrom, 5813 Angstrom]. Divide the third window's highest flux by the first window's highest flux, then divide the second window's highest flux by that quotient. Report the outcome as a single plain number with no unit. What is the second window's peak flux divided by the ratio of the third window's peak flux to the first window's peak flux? 23.2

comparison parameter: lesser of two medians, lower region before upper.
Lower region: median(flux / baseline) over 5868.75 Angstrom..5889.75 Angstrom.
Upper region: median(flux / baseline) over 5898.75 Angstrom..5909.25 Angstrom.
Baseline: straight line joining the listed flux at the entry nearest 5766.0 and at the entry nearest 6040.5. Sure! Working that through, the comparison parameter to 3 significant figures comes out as 0.914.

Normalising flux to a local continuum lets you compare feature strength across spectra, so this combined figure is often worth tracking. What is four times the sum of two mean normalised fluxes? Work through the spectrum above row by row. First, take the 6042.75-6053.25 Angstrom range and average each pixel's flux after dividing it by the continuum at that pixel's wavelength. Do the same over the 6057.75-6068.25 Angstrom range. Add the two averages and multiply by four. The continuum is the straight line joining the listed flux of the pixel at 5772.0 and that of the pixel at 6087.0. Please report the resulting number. 9.01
